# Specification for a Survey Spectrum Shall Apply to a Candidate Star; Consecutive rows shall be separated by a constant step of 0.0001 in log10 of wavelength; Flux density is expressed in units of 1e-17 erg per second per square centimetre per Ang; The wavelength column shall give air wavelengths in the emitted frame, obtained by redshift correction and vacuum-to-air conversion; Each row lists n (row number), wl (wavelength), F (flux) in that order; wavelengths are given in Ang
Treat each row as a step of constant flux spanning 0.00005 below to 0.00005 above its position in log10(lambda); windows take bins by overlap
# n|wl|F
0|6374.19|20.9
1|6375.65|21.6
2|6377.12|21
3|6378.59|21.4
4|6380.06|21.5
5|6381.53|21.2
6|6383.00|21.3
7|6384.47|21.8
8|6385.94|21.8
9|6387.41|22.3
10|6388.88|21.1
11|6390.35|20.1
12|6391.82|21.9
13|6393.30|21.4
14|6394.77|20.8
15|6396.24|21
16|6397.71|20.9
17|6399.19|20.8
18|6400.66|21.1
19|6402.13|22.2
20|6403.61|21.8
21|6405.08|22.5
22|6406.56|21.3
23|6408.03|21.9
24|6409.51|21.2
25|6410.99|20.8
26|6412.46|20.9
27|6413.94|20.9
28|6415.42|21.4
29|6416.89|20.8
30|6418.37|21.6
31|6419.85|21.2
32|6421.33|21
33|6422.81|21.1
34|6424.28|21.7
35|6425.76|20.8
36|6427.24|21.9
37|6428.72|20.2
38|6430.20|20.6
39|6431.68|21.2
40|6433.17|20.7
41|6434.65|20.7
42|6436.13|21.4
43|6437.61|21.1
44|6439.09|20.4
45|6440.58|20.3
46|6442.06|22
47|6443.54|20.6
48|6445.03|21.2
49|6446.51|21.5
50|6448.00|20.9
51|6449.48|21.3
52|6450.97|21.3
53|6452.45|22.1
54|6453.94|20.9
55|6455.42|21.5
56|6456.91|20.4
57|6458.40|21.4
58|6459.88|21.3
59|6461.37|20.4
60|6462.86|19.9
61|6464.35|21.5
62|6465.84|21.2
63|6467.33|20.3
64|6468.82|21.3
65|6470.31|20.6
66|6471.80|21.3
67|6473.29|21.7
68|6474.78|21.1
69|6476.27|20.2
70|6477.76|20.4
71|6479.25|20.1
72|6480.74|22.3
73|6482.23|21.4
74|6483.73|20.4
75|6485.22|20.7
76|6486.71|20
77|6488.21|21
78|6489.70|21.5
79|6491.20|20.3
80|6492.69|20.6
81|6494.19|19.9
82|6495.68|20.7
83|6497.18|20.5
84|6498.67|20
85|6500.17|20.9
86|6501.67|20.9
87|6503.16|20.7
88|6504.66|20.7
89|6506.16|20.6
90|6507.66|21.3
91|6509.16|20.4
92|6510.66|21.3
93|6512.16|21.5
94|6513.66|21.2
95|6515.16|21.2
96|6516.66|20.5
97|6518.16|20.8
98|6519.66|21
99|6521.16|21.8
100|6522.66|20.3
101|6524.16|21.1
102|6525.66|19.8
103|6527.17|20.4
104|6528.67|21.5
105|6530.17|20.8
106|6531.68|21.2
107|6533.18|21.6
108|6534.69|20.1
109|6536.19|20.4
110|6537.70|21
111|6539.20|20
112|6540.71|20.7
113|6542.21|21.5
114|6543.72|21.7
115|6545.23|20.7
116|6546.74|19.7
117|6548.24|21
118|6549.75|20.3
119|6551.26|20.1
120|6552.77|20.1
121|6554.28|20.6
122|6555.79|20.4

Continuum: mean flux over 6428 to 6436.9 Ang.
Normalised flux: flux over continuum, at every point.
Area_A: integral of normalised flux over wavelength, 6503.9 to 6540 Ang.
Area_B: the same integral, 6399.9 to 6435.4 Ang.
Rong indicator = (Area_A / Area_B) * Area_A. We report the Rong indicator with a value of 36.1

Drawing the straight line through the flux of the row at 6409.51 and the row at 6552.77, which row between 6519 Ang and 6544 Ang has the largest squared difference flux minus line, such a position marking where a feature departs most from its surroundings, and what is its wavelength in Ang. 6543.72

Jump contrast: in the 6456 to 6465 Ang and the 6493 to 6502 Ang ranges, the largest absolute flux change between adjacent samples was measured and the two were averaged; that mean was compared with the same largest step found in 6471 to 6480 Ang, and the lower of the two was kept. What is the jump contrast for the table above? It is 0.90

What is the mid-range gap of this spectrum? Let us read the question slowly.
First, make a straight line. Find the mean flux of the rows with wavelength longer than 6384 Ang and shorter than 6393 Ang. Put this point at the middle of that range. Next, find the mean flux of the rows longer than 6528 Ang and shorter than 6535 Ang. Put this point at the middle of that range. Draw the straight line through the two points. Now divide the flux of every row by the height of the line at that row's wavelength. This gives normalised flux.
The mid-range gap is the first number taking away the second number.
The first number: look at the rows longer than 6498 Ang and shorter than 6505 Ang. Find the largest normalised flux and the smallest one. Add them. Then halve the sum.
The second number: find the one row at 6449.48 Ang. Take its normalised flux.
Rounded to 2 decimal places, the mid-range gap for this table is -0.03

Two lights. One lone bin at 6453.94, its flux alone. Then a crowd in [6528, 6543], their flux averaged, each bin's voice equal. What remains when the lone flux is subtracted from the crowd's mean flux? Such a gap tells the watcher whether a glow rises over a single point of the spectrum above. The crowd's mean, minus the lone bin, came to 0.0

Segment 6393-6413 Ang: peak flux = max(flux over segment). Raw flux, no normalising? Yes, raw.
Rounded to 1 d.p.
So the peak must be 22.5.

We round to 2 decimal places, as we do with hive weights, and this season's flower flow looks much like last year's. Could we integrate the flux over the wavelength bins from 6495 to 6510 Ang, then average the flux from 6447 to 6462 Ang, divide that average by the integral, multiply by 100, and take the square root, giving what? 2.61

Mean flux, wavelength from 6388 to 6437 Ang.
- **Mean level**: 21.2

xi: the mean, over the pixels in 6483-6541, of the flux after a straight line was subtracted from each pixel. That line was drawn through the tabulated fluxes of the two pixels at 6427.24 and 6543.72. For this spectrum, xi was -1.00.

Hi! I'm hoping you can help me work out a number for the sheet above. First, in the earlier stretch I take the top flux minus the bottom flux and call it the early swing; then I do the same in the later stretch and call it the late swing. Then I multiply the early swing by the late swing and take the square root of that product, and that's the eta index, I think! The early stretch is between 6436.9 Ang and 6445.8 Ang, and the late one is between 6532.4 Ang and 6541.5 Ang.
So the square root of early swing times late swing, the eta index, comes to 1.65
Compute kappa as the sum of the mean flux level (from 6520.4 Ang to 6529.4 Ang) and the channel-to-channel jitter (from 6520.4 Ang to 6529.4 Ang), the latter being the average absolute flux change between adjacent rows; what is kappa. 21.9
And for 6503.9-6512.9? 21.5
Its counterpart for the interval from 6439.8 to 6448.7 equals 22.0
